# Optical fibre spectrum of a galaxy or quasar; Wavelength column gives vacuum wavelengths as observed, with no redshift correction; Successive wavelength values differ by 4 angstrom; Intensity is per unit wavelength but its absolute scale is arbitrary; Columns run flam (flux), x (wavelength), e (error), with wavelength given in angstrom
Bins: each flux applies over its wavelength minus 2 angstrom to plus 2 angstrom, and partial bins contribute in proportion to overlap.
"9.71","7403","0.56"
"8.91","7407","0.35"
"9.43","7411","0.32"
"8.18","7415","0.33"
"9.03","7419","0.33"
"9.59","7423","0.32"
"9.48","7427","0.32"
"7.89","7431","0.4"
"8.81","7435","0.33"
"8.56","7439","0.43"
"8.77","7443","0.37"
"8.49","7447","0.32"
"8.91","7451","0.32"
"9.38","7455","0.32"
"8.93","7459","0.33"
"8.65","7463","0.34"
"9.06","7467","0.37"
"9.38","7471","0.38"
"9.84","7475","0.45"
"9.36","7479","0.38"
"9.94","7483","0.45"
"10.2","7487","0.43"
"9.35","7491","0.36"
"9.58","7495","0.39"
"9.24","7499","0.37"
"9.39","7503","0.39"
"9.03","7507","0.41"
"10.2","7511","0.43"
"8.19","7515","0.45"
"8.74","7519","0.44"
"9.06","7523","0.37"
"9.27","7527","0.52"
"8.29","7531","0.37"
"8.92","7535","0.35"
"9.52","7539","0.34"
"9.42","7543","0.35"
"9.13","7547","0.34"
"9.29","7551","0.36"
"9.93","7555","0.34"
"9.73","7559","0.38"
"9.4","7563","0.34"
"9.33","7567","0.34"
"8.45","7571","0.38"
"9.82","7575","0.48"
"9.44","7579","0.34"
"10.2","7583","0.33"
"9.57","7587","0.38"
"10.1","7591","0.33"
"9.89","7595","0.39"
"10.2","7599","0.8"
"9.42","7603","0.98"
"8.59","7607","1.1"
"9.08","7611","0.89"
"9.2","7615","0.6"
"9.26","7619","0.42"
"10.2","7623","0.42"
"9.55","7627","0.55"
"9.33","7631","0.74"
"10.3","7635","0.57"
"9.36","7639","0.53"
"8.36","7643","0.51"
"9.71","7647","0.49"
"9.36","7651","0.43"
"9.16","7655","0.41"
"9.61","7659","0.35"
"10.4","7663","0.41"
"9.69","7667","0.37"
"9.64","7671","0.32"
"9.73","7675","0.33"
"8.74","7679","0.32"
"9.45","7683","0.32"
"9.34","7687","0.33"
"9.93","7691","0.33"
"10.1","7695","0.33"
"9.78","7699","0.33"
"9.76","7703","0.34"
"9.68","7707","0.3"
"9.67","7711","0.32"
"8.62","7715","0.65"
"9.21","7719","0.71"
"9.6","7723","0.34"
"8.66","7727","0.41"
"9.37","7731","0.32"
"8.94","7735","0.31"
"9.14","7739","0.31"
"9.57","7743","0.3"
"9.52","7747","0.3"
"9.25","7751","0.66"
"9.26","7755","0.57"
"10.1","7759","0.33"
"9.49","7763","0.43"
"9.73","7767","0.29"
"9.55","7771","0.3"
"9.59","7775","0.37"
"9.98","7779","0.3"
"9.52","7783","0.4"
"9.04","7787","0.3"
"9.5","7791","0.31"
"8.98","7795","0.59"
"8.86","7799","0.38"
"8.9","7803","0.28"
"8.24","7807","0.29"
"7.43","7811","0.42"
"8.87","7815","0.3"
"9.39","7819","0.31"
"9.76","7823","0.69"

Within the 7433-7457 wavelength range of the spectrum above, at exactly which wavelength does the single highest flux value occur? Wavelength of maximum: 7455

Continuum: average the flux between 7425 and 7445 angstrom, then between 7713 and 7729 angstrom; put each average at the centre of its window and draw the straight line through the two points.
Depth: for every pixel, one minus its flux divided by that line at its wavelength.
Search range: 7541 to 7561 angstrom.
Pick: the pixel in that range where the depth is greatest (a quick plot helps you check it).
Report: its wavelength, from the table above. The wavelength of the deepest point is 7547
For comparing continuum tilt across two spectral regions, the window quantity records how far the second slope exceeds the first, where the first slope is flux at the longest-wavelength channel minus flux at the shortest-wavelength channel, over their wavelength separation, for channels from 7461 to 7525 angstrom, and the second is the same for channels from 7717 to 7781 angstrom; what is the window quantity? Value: 0.006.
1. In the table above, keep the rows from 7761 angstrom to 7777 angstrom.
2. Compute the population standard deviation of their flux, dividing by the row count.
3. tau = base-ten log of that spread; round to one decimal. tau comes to -1.1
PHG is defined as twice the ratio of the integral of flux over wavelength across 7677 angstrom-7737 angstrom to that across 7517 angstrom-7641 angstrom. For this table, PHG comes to 0.96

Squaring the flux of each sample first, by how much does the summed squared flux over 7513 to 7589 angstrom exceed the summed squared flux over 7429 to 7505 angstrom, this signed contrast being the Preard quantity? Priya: 36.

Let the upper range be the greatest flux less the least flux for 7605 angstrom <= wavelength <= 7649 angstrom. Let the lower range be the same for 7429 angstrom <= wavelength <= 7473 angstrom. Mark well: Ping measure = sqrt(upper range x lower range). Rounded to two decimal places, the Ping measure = 1.70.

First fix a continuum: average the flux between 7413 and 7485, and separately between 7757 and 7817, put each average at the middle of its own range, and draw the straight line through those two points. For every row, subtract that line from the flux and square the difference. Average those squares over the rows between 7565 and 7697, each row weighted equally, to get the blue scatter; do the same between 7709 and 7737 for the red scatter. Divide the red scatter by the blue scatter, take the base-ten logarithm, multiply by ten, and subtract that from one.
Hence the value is 5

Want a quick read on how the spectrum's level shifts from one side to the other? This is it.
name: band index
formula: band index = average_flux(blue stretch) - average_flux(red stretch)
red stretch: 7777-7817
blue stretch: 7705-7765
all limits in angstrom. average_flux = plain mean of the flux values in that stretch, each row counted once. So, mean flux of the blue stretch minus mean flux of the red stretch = 0.4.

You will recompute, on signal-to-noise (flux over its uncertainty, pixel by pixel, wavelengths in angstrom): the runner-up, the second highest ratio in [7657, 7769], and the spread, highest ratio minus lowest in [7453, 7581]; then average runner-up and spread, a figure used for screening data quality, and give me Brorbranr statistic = 22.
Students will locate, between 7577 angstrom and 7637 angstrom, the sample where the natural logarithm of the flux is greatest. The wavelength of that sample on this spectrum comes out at 7635 angstrom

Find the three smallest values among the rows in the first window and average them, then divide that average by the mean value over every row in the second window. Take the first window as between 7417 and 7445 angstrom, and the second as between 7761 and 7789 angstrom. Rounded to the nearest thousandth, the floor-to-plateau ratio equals 0.880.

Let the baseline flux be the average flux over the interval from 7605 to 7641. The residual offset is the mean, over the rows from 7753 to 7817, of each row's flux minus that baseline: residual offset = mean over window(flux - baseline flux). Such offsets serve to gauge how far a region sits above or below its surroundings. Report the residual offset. -0.24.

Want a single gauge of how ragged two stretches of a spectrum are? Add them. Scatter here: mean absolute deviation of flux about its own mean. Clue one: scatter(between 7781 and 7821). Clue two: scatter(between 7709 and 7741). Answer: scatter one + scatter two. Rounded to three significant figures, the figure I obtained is 0.730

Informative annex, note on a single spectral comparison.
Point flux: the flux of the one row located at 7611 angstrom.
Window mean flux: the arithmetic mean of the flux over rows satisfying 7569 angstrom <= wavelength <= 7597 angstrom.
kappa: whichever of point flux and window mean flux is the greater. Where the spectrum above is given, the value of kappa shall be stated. 9.6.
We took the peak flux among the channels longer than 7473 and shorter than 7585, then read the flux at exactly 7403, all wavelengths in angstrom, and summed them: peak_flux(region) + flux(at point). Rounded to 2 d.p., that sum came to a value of 19.91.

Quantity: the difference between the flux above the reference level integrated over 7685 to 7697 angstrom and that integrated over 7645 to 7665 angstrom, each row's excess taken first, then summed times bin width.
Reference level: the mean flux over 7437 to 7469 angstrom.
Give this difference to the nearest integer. -5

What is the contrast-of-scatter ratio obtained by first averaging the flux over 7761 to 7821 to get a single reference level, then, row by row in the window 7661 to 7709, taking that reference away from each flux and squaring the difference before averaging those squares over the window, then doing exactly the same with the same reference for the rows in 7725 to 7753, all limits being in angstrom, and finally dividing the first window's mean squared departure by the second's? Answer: 4.8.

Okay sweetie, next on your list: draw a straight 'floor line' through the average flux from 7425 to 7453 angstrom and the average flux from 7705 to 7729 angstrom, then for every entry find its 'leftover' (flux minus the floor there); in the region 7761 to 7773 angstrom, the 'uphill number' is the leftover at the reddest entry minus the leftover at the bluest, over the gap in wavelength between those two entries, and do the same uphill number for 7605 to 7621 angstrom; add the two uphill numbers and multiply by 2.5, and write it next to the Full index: 0.15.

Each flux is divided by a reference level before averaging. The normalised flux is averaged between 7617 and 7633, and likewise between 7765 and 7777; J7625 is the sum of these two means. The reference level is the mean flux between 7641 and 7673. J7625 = 2.02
